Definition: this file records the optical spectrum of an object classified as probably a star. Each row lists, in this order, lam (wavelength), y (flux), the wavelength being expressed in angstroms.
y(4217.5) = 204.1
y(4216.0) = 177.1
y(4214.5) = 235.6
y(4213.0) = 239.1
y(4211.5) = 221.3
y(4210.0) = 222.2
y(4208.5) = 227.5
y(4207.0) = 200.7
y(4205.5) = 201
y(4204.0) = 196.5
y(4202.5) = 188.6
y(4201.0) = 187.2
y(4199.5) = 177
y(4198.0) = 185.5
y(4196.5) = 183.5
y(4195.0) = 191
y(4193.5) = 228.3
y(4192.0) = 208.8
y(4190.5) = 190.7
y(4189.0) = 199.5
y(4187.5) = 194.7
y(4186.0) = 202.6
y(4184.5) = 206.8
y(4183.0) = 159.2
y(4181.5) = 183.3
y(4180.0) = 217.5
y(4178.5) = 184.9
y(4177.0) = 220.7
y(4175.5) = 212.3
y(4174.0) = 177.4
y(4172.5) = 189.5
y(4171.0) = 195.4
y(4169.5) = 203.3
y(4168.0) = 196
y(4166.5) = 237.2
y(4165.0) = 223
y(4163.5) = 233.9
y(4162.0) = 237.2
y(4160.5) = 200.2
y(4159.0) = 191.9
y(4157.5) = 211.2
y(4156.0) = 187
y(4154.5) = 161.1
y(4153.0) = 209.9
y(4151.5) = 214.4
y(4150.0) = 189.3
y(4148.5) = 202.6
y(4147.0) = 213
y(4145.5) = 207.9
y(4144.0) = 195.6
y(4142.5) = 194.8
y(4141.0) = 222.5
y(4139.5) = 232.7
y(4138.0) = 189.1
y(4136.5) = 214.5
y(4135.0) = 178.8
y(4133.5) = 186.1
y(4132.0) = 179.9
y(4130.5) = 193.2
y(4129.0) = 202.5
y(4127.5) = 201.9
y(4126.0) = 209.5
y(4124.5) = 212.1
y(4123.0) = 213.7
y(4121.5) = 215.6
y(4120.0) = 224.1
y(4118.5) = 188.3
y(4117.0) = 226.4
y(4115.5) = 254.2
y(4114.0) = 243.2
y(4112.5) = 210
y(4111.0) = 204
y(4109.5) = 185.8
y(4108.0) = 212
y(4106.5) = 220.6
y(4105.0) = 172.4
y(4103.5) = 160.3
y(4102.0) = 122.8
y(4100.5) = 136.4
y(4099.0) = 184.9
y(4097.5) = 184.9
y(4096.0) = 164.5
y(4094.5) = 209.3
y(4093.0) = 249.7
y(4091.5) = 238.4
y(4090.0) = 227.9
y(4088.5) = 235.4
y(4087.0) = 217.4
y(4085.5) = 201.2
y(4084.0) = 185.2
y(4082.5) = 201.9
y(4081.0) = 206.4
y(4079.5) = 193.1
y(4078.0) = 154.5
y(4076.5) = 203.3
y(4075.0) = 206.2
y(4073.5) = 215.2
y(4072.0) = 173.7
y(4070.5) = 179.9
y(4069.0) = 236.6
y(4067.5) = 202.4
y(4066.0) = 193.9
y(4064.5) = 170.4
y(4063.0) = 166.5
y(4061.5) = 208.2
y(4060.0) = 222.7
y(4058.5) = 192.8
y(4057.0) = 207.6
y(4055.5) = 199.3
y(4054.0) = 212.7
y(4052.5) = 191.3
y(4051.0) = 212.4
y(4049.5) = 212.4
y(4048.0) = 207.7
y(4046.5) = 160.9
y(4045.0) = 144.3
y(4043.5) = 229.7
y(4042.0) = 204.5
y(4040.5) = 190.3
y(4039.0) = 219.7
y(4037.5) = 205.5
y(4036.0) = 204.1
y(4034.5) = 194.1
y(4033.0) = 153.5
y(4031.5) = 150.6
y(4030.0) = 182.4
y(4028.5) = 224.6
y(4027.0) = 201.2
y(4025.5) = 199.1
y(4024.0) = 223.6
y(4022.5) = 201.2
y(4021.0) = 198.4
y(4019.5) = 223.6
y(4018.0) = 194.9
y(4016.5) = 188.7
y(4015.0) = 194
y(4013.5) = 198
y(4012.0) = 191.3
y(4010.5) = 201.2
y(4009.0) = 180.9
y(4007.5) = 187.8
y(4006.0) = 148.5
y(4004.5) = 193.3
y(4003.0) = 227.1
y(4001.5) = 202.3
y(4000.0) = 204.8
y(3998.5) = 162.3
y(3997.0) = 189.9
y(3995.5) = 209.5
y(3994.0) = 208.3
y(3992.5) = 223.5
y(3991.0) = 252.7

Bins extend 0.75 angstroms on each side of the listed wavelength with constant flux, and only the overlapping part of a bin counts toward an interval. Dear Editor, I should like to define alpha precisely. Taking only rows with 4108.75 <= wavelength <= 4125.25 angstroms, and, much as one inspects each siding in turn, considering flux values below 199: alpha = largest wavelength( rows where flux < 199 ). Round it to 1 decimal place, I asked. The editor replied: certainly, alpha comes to 4118.5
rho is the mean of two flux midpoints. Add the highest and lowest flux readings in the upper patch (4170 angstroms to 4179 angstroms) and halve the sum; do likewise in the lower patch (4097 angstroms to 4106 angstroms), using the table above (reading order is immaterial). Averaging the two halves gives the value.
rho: 176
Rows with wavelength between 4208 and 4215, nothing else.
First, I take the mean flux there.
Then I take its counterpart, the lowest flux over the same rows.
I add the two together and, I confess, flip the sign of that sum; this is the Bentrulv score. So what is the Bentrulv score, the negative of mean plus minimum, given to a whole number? -450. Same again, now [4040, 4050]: -337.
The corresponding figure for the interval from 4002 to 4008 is -338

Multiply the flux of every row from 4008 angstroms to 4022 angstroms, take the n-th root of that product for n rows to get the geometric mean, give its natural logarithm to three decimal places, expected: 5.281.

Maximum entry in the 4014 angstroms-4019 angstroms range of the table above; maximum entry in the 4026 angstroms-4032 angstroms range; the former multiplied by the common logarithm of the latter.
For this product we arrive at 458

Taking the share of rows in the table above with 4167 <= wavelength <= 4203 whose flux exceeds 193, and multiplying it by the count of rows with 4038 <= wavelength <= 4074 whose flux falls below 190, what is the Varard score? 3.0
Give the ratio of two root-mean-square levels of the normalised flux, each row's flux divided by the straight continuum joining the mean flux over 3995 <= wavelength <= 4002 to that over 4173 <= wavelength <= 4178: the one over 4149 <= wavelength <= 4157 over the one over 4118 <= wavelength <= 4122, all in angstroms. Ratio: 0.91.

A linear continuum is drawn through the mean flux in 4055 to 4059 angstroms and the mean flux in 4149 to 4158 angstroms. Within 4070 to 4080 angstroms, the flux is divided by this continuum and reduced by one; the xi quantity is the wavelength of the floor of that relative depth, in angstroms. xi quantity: 4078.0 angstroms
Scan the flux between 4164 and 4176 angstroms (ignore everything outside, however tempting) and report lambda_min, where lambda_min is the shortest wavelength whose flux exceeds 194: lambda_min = 4165.0 angstroms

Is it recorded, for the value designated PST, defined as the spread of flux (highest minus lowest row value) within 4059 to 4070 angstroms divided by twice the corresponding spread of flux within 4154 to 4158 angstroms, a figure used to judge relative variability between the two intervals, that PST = 0.70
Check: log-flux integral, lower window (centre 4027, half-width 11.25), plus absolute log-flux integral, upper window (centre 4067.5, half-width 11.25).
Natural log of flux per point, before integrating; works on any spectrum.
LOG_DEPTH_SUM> 237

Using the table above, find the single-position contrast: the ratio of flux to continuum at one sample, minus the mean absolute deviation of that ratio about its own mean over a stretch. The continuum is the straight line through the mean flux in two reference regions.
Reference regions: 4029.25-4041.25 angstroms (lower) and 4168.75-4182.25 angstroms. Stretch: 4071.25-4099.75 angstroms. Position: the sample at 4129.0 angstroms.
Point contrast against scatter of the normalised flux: 0.94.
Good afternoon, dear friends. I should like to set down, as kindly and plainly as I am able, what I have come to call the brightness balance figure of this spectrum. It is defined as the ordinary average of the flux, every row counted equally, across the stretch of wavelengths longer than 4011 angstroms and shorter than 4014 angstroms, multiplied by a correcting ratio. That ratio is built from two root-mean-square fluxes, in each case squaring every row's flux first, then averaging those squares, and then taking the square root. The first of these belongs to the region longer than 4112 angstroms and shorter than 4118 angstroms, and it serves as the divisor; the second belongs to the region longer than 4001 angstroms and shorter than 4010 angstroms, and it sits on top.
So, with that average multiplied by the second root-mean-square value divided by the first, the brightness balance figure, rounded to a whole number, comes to 159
